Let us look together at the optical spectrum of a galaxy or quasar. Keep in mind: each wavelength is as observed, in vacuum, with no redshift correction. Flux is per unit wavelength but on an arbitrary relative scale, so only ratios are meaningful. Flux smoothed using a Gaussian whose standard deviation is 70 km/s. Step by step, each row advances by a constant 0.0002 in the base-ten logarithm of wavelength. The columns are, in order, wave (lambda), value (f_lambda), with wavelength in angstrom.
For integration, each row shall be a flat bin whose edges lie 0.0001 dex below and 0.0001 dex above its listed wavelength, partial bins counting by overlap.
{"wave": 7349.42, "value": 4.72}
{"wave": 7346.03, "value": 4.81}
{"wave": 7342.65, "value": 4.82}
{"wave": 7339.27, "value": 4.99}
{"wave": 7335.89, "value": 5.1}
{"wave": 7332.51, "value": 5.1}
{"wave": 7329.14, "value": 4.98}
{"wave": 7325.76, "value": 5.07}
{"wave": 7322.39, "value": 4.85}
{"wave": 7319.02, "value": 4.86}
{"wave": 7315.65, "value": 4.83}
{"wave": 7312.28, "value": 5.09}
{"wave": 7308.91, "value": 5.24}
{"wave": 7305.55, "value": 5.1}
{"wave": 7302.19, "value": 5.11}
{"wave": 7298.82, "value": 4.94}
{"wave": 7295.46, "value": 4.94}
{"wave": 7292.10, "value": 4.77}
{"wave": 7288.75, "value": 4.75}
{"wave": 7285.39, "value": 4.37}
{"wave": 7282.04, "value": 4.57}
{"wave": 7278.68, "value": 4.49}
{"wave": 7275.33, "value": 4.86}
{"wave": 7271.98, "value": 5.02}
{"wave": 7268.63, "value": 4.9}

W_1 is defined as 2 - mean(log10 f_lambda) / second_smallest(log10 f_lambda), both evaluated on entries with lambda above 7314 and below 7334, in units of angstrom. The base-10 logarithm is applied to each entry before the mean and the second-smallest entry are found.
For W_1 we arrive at 0.987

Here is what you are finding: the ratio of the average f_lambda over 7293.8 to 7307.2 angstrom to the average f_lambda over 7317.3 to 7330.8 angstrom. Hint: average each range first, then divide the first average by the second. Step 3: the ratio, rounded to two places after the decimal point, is 1.02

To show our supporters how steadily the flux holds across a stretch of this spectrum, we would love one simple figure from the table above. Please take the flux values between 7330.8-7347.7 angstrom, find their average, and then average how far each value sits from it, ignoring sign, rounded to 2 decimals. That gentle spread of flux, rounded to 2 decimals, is 0.12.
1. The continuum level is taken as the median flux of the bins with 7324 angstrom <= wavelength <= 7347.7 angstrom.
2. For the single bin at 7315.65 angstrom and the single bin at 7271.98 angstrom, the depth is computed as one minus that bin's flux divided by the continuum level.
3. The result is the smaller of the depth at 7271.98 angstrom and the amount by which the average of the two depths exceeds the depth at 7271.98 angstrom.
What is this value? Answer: -0.0060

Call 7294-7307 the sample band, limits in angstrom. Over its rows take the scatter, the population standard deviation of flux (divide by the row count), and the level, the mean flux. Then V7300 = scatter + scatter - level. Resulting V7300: -4.86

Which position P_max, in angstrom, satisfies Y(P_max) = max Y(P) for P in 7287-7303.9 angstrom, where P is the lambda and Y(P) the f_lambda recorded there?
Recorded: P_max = 7302.19 angstrom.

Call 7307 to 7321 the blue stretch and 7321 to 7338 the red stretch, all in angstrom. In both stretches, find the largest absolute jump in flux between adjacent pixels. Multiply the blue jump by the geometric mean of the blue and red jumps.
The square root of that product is 0.25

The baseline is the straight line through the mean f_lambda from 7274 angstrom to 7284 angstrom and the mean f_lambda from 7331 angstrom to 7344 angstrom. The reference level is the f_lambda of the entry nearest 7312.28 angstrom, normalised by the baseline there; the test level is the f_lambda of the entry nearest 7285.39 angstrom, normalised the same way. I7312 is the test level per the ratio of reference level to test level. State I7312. 0.83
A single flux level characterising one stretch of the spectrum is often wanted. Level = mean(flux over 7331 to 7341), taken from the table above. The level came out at 5.06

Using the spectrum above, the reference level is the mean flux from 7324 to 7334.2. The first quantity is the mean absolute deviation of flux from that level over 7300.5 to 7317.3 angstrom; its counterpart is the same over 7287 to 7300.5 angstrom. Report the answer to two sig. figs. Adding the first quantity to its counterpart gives 0.31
